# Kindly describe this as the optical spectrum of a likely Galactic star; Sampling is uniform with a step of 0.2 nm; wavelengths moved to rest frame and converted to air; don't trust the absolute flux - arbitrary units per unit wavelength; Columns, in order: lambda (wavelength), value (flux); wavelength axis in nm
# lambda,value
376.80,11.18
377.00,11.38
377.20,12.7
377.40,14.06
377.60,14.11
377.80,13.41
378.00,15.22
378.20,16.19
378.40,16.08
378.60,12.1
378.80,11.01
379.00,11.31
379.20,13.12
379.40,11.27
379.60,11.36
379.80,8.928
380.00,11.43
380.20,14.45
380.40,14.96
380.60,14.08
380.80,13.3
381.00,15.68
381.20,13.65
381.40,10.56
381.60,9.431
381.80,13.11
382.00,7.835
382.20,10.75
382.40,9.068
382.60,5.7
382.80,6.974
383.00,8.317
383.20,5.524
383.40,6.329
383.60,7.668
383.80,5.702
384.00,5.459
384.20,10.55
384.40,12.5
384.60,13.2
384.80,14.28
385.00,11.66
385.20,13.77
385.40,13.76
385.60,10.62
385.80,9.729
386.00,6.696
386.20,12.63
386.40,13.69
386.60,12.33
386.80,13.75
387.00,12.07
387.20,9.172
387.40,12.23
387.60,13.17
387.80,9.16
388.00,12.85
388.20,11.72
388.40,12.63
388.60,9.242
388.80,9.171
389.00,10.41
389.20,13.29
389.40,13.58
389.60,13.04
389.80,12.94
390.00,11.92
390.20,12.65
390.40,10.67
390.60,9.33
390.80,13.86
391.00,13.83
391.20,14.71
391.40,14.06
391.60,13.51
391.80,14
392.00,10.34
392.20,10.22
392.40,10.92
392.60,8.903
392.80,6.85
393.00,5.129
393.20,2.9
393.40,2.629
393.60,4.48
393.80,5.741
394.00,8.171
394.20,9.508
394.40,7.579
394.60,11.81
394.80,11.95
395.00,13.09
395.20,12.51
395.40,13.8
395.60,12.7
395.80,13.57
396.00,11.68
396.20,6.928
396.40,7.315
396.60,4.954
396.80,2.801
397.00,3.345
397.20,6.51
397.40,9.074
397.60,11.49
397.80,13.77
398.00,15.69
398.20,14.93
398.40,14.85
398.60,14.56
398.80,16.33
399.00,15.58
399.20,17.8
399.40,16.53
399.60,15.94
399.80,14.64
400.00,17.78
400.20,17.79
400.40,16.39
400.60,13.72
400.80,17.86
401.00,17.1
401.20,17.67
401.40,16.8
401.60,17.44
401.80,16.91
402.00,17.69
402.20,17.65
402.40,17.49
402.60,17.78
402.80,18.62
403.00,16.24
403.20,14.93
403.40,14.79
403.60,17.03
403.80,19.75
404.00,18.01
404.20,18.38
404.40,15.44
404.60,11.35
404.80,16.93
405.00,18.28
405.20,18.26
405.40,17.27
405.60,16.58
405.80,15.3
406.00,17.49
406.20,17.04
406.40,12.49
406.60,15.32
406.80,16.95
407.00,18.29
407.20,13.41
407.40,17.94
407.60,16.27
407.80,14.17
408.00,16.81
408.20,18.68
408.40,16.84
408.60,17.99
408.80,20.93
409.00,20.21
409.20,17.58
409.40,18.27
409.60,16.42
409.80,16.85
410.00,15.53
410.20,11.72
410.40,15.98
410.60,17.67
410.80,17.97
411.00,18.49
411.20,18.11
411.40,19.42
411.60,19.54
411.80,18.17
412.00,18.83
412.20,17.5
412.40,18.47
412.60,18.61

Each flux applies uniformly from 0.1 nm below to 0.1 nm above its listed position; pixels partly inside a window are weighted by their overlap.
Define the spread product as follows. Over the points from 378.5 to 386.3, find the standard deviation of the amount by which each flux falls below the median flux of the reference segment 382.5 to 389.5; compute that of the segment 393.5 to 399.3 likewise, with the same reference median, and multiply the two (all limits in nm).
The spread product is 12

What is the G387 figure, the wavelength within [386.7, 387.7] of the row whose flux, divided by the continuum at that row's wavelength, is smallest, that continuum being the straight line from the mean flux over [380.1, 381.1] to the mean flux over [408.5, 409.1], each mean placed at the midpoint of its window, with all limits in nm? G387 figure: 387.20 nm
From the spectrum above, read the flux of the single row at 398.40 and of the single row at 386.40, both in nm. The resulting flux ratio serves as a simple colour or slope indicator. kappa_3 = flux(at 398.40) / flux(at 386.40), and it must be 1.1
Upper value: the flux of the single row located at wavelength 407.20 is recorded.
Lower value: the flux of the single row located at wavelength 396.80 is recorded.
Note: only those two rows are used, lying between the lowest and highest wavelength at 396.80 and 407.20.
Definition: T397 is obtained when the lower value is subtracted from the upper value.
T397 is 11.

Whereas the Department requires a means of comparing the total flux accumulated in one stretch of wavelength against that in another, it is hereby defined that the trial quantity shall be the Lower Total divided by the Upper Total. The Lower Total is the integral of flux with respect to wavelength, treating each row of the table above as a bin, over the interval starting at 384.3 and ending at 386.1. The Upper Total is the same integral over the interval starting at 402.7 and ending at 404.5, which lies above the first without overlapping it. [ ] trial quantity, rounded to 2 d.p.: 0.69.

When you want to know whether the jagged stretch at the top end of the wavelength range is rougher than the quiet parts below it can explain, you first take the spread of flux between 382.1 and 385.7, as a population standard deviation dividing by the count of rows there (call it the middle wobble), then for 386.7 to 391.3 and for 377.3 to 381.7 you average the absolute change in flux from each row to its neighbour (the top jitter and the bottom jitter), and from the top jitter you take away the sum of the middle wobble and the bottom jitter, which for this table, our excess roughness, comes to -2.9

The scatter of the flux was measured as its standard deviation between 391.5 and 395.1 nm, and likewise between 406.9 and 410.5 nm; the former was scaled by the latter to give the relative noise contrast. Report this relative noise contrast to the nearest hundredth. 1.58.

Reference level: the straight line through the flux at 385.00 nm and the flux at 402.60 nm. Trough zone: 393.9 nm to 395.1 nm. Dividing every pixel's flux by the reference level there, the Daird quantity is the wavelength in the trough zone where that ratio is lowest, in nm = 394.40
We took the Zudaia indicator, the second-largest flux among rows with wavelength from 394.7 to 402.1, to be 17.8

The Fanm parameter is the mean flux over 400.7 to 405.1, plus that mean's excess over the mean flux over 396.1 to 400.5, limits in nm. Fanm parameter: 22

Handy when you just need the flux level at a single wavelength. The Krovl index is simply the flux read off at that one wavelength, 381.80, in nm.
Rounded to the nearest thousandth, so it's 13.110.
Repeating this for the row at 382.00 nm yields 7.835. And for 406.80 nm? 16.950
